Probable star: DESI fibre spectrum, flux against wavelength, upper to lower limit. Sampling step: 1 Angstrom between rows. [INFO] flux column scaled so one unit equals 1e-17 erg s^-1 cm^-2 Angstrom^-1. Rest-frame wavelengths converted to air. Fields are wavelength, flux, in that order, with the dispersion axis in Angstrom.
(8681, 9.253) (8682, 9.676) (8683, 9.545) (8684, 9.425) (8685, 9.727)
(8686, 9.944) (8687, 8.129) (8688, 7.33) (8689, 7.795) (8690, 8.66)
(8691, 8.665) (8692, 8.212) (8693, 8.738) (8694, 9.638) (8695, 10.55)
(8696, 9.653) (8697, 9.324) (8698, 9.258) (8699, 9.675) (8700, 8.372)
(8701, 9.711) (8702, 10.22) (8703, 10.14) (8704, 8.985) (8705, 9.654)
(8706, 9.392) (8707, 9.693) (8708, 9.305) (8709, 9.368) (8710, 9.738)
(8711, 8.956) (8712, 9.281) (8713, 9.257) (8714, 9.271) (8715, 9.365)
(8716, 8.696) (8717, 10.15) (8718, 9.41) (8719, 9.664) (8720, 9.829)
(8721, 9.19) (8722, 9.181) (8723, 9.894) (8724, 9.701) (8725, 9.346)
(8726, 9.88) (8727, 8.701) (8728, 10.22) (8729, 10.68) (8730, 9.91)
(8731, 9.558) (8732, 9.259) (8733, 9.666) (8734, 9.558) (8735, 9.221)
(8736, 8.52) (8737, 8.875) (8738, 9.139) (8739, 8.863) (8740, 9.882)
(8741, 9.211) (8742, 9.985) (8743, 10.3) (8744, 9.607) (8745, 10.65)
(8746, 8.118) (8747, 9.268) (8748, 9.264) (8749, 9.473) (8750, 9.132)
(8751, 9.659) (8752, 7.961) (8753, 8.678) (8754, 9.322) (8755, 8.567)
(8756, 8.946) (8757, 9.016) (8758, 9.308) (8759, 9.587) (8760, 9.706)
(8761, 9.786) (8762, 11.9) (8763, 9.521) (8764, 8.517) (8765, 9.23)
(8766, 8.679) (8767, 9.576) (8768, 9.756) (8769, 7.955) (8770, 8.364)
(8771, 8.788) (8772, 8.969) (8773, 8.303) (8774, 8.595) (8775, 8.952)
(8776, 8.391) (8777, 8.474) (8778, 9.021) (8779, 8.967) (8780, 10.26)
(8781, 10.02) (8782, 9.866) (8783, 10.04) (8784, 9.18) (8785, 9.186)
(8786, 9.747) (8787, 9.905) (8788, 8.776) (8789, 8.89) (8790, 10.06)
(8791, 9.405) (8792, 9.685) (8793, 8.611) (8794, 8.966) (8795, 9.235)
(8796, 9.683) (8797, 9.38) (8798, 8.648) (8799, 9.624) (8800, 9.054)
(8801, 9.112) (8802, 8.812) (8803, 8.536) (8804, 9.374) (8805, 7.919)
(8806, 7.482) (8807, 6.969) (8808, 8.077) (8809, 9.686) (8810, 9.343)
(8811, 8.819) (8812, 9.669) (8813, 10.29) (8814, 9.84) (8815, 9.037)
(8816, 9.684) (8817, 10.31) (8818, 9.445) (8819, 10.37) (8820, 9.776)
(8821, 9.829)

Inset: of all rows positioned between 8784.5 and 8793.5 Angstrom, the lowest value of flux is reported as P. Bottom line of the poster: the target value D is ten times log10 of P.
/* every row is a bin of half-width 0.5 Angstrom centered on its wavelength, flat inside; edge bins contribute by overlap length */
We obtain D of 9.4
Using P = 8.611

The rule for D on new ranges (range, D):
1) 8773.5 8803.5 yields 9.2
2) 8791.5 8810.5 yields 8.4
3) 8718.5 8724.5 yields 9.6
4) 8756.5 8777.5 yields 9.0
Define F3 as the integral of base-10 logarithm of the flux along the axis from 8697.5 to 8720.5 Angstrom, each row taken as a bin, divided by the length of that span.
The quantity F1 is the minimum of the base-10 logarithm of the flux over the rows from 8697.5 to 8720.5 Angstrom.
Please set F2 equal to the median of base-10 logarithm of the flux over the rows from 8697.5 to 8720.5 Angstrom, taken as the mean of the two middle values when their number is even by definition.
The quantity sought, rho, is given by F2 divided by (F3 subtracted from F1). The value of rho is -19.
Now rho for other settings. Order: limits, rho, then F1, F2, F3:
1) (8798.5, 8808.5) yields -11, 0.84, 0.938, 0.927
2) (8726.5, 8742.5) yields -22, 0.93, 0.973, 0.975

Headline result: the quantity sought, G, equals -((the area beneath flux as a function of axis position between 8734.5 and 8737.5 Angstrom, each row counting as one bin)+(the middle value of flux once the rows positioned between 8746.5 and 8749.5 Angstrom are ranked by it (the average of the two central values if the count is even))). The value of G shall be -35.9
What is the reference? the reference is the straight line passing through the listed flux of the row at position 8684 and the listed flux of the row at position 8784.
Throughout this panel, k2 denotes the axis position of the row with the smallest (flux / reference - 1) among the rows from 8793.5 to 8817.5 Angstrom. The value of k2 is 8807 Angstrom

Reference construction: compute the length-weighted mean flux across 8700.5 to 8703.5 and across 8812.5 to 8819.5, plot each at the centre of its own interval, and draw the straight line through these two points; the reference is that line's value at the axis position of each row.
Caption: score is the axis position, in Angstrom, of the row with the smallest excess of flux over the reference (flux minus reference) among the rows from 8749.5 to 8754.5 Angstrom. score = 8752 Angstrom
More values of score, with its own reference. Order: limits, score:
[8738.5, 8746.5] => 8746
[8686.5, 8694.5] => 8688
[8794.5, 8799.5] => 8798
